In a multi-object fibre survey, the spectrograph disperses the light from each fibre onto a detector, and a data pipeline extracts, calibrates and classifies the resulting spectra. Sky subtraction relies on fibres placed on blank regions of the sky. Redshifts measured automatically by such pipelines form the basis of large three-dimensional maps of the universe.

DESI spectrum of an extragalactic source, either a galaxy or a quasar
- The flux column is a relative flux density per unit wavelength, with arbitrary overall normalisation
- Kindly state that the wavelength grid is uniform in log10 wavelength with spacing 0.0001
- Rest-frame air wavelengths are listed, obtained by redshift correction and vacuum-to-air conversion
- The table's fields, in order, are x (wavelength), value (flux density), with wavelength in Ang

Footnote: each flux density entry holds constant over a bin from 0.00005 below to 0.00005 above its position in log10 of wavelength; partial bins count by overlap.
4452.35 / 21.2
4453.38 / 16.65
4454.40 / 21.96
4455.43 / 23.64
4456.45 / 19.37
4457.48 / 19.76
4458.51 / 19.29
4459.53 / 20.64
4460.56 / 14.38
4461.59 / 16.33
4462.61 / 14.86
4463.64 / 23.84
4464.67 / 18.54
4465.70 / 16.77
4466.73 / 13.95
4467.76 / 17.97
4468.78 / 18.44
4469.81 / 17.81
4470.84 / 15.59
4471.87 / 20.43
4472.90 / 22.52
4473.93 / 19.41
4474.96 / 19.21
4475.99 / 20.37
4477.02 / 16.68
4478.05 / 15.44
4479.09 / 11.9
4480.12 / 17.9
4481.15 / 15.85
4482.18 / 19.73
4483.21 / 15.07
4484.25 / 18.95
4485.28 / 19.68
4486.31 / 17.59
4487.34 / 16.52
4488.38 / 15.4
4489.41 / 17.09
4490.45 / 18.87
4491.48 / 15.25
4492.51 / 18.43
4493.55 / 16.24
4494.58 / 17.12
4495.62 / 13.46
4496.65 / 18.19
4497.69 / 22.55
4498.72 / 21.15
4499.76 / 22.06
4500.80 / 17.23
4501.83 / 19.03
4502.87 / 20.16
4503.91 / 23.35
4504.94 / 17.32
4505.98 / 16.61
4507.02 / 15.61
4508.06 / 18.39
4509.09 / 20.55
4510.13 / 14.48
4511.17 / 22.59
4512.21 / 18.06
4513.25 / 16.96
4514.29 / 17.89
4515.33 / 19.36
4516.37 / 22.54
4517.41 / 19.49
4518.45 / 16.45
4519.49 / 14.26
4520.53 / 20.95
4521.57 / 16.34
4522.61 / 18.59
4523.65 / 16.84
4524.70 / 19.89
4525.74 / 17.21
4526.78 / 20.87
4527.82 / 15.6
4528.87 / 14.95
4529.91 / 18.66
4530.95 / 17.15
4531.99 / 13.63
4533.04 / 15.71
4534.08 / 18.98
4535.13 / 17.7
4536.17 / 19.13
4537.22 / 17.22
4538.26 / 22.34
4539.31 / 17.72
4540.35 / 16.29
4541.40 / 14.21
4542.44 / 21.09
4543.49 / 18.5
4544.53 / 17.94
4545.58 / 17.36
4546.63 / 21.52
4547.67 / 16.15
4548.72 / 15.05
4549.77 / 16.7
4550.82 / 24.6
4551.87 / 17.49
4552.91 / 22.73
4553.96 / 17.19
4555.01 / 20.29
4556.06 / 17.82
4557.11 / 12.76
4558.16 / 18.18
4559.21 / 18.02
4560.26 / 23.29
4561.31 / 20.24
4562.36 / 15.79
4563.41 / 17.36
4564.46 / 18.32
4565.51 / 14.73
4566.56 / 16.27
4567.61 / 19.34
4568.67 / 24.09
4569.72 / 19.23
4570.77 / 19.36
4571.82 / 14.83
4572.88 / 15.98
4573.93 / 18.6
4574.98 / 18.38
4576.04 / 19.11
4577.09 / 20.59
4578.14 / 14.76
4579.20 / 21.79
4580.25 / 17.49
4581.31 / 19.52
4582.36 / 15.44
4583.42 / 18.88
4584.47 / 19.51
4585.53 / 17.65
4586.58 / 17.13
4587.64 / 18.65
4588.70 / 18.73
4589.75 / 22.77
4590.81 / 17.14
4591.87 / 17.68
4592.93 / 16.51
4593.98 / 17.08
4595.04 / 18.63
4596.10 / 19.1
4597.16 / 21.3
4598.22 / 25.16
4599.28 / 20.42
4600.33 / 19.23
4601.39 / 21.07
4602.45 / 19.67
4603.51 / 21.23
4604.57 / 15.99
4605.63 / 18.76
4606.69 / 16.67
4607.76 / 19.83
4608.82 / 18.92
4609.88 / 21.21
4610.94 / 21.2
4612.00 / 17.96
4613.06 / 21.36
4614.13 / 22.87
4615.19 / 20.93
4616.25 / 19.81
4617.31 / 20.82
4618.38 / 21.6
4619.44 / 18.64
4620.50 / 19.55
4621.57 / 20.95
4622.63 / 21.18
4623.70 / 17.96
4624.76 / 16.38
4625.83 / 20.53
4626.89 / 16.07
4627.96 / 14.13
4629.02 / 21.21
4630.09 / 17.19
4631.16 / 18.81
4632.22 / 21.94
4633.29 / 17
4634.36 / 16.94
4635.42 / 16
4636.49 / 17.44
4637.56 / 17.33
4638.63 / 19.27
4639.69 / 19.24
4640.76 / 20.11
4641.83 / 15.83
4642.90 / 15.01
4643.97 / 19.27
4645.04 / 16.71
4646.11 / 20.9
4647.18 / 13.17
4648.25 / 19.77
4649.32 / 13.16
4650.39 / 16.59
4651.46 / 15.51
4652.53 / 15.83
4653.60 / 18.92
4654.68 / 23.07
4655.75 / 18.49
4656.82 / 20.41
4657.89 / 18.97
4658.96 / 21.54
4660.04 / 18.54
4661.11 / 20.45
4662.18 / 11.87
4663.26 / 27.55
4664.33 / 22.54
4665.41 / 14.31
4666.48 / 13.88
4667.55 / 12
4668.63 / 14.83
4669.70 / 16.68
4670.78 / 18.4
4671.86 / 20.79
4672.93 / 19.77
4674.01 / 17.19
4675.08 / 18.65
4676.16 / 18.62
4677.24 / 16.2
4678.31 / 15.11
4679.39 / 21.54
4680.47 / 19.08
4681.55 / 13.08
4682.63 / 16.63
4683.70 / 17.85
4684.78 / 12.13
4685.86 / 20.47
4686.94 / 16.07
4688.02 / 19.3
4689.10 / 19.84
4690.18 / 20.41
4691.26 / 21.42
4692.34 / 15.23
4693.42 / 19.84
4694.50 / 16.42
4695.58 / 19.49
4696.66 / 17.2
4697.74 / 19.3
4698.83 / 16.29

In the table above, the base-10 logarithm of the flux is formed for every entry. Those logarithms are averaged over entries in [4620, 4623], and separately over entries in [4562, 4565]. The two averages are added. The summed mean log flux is 2.55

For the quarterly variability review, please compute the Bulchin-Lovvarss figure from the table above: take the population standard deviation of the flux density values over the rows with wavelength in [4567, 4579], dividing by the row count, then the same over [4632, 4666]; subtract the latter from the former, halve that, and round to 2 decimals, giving -0.33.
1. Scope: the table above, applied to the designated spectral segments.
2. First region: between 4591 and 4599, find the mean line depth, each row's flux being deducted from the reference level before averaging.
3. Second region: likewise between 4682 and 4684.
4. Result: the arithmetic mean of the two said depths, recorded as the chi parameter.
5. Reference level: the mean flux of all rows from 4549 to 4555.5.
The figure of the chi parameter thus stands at 1.5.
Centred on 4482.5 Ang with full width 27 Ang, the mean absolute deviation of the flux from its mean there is 1.90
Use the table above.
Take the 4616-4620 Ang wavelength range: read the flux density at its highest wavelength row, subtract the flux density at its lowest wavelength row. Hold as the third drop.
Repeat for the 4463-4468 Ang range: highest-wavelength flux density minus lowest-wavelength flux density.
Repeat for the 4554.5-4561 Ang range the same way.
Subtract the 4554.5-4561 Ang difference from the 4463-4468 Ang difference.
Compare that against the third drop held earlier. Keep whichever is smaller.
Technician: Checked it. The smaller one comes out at -9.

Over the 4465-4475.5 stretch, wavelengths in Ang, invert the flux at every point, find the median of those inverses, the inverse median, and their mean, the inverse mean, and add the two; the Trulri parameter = 0.111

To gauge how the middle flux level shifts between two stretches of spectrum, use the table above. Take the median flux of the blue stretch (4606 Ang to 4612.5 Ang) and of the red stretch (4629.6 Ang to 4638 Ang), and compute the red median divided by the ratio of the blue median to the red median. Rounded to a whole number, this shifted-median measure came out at 15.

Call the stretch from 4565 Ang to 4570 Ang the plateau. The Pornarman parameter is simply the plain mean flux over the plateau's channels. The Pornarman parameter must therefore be 18.7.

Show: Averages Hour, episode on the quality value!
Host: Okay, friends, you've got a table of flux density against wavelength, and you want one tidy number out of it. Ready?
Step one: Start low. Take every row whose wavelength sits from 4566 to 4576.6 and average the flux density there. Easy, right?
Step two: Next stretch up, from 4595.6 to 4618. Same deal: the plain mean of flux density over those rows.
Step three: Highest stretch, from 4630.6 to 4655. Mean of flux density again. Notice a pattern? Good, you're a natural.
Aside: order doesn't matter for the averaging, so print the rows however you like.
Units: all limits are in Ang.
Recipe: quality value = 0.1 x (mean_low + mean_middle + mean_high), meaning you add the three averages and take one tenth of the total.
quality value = 5.64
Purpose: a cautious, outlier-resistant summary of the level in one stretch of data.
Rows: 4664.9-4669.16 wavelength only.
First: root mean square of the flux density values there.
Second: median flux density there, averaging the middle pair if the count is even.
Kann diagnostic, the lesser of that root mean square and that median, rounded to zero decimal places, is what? 14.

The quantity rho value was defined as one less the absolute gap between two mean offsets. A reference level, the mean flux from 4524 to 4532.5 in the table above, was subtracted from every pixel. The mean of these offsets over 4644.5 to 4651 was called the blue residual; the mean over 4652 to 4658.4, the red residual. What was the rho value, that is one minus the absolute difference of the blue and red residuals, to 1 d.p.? -1.6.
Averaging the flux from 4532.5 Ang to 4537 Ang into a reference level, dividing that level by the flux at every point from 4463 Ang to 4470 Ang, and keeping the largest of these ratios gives 1.28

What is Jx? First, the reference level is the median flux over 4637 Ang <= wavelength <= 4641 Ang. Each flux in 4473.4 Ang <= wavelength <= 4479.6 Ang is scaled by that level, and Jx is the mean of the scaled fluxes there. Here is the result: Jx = 0.89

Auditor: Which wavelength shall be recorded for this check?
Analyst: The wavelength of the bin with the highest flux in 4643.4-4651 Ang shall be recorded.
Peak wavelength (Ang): 4646.11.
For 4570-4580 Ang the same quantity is 4579.20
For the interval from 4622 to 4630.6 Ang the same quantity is 4629.02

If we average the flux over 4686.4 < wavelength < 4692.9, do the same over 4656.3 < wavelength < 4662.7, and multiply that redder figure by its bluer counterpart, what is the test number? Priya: 349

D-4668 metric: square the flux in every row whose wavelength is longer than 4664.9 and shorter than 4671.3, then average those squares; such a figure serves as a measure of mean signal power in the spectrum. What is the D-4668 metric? 230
